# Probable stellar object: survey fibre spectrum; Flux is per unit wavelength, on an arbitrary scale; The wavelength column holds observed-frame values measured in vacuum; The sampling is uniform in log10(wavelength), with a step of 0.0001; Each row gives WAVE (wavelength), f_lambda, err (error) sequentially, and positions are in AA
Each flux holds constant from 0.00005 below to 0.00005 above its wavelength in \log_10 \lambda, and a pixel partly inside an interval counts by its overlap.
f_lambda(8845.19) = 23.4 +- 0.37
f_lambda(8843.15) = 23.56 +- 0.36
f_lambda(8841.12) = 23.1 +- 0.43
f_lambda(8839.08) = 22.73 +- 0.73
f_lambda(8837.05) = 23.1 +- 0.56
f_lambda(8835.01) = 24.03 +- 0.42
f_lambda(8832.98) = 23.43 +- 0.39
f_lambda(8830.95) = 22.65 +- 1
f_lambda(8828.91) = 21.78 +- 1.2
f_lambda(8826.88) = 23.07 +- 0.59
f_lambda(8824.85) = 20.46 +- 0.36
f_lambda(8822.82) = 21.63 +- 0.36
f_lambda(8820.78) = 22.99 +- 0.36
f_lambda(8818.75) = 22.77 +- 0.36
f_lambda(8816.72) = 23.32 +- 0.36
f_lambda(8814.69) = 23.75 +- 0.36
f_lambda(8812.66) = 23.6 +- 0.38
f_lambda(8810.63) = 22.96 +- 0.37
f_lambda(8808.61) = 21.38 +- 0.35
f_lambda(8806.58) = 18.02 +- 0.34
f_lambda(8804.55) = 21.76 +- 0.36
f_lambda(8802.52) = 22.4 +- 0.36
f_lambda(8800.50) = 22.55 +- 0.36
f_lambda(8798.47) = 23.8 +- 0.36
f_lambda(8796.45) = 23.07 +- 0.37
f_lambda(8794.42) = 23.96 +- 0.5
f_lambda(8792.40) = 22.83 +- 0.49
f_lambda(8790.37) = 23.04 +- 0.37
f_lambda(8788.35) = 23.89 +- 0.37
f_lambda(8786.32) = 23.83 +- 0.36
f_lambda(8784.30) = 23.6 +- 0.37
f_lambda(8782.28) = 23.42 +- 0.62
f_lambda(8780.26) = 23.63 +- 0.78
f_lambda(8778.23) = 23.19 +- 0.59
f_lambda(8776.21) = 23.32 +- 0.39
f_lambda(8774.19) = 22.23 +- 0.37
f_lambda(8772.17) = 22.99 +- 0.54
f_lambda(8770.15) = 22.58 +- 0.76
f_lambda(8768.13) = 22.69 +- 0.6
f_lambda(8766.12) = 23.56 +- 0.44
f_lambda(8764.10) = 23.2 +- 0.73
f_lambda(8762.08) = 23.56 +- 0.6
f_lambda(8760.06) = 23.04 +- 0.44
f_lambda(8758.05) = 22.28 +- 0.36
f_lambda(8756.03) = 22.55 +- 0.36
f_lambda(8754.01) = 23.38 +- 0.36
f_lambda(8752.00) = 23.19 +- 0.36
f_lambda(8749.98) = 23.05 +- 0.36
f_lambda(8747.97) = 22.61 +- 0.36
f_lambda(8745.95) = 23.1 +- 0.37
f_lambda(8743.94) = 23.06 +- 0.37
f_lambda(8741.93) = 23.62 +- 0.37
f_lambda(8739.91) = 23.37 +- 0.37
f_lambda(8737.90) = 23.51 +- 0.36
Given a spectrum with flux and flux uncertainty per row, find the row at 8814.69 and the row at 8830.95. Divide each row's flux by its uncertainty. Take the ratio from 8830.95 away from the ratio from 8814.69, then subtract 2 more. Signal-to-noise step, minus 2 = 41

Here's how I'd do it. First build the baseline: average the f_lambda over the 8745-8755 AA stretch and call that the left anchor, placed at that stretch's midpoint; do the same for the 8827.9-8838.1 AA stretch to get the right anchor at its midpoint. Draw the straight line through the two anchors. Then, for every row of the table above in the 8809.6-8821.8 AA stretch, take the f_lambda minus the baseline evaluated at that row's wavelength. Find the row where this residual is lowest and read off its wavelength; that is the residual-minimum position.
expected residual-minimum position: 8818.75 AA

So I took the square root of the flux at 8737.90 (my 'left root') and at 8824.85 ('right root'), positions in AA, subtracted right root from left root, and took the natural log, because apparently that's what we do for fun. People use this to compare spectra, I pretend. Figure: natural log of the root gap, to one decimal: -1.1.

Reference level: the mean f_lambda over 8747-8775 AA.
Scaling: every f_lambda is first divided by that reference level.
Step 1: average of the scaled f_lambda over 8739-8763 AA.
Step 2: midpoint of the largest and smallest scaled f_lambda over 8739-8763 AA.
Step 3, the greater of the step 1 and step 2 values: 1.006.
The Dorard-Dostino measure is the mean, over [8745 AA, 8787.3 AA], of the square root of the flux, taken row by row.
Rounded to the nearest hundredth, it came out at 4.81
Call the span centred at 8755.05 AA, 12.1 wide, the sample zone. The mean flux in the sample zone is 22.9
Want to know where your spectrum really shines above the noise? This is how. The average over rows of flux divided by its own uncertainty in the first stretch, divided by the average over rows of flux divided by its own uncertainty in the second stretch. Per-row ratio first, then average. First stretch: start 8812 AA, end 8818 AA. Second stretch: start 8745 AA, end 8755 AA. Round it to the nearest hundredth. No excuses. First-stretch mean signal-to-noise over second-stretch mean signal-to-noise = 1.01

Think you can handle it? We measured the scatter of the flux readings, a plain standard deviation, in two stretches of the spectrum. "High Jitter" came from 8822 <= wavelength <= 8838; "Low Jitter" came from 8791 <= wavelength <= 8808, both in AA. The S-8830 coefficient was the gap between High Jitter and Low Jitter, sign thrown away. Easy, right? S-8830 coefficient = 0.7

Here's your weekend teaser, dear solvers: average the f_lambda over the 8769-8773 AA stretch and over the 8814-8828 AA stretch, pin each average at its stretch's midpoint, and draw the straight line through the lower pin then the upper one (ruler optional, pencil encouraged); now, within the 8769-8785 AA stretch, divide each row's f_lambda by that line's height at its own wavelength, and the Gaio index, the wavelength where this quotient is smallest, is 8774.19 AA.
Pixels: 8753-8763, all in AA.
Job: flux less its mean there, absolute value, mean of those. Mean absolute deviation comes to 0.44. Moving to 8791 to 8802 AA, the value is 0.51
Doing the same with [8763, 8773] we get 0.30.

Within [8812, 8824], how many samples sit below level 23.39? 4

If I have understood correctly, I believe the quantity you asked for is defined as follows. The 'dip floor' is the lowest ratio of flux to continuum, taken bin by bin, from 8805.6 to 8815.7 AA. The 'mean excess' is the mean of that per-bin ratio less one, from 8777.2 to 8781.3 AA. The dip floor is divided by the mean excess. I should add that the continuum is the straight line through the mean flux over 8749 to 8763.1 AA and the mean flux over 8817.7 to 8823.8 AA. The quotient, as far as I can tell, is 30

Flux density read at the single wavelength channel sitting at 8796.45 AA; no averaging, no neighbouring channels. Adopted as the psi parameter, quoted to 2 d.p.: 23.07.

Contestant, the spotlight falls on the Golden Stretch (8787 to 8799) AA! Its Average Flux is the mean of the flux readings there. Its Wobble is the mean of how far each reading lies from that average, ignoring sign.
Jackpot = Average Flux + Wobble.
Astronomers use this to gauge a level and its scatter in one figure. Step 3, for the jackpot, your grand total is 23.9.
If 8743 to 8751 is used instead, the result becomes 23.1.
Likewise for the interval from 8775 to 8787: 23.7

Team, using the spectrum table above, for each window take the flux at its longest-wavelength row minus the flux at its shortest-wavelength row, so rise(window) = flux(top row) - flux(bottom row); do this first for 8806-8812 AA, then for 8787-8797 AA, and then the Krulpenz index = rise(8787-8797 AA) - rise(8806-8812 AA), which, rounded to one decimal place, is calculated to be -5.8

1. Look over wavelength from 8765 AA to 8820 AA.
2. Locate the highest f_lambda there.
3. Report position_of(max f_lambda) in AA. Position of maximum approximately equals 8794.42 AA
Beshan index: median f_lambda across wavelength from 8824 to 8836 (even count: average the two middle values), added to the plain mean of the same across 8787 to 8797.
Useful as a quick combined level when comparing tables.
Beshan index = 46.2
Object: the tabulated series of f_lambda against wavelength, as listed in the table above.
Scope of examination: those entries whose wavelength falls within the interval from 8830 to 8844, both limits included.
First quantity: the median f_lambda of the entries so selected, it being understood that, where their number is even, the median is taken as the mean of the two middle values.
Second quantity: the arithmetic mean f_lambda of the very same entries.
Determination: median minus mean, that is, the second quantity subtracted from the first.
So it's -0.1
